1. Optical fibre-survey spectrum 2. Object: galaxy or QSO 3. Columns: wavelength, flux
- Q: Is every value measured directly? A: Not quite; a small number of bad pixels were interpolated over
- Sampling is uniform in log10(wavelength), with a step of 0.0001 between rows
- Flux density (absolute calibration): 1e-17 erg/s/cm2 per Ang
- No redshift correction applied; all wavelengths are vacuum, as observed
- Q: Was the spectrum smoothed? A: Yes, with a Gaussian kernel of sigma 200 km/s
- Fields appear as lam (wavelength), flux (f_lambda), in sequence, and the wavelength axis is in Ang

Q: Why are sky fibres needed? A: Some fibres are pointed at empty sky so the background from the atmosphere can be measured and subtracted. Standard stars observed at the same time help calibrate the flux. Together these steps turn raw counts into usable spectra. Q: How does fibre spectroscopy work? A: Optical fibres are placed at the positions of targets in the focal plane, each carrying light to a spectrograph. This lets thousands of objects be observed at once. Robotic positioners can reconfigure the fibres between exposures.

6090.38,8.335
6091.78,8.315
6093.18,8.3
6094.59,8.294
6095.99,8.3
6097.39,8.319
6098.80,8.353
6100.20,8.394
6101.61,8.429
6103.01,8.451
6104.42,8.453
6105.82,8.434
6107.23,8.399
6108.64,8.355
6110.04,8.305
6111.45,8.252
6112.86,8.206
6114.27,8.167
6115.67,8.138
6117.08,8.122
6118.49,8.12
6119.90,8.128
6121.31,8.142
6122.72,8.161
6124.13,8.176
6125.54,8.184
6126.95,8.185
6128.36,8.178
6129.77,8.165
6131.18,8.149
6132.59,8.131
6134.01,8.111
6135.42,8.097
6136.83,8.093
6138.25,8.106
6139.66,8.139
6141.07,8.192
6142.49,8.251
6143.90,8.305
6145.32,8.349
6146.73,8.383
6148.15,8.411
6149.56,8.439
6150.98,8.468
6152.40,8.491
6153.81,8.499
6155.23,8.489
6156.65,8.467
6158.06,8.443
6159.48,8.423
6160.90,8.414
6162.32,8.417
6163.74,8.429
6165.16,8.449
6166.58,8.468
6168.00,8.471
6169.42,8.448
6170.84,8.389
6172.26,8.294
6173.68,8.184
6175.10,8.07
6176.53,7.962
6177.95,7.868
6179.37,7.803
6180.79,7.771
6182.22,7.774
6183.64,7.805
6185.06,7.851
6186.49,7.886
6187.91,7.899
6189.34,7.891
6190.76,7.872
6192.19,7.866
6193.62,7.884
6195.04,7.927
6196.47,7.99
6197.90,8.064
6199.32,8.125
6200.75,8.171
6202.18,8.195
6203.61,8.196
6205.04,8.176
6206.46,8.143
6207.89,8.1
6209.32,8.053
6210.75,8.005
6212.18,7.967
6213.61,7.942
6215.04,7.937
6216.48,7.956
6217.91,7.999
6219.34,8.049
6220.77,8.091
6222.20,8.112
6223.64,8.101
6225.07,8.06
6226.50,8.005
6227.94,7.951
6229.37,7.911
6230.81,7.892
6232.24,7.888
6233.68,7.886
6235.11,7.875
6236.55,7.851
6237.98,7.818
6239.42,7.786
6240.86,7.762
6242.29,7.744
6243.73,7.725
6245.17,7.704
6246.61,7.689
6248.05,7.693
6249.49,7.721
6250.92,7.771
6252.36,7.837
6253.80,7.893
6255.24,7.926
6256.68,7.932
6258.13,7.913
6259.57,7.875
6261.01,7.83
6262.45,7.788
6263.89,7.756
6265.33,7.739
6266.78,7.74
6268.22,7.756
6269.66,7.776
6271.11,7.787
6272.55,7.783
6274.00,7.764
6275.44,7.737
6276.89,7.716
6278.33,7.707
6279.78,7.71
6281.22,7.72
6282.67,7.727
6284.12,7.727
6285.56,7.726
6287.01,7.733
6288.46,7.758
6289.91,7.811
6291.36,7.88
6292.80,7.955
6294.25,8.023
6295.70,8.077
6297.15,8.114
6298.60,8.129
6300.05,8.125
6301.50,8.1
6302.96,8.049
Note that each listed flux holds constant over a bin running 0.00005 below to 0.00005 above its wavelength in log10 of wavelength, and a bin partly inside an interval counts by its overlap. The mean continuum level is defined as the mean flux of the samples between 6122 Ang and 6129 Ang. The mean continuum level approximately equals 8.2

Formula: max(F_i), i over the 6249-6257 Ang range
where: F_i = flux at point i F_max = 7.932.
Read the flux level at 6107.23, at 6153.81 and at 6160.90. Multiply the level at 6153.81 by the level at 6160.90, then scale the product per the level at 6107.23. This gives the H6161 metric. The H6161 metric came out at 8.51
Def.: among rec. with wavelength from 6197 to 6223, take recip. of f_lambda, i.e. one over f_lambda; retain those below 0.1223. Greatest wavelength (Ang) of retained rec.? 6203.61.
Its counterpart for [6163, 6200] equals 6173.68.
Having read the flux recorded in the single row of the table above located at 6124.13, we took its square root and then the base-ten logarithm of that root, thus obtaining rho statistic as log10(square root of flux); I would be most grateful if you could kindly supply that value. 0.456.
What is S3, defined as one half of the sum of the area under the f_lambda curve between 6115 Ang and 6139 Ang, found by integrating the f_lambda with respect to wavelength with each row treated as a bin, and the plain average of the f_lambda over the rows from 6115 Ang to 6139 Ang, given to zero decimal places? 102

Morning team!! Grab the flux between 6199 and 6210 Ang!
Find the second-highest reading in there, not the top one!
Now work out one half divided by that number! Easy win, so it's 0.0610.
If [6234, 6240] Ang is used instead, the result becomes 0.0637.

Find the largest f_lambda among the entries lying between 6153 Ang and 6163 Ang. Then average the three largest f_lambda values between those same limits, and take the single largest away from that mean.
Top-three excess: -0.014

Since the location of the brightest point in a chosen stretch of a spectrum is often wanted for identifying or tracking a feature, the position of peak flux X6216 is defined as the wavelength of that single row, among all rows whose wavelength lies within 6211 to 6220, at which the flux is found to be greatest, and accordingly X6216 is 6219.34 Ang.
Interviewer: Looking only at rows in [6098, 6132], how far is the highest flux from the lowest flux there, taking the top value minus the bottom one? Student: 0.33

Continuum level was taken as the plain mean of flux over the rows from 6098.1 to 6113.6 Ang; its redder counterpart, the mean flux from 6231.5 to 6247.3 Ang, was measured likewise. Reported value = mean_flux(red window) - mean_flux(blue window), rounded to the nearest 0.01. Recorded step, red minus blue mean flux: -0.57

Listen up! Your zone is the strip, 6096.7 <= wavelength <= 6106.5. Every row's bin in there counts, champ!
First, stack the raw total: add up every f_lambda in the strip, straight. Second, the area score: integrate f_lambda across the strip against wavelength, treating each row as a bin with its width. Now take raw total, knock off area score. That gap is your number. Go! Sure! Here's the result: -24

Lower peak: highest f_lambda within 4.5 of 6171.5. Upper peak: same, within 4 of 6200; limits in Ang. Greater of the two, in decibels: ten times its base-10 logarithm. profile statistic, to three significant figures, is 9.28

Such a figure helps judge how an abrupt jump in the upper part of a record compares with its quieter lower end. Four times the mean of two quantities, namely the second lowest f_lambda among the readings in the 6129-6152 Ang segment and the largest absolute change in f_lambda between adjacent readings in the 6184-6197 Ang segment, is 16.3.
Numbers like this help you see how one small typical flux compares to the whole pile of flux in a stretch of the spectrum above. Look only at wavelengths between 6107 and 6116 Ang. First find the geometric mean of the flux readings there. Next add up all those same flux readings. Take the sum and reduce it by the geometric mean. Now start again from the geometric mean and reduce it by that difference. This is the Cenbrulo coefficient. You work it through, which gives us -41.3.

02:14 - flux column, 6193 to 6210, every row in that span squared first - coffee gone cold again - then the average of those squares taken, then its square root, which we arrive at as 8.09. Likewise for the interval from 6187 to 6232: 8.02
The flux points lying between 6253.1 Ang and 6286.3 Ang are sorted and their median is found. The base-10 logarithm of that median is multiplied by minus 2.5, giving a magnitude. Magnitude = -2.22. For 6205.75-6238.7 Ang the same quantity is -2.25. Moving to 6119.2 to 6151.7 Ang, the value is -2.28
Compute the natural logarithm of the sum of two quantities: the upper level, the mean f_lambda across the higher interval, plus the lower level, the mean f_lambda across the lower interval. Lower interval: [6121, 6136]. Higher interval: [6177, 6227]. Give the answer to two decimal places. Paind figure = 2.78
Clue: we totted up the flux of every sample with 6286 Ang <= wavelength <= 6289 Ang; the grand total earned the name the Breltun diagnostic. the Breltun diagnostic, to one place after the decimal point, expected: 15.5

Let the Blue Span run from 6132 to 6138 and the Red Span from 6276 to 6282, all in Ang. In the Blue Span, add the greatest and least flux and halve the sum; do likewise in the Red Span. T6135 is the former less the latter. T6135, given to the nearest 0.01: 0.40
